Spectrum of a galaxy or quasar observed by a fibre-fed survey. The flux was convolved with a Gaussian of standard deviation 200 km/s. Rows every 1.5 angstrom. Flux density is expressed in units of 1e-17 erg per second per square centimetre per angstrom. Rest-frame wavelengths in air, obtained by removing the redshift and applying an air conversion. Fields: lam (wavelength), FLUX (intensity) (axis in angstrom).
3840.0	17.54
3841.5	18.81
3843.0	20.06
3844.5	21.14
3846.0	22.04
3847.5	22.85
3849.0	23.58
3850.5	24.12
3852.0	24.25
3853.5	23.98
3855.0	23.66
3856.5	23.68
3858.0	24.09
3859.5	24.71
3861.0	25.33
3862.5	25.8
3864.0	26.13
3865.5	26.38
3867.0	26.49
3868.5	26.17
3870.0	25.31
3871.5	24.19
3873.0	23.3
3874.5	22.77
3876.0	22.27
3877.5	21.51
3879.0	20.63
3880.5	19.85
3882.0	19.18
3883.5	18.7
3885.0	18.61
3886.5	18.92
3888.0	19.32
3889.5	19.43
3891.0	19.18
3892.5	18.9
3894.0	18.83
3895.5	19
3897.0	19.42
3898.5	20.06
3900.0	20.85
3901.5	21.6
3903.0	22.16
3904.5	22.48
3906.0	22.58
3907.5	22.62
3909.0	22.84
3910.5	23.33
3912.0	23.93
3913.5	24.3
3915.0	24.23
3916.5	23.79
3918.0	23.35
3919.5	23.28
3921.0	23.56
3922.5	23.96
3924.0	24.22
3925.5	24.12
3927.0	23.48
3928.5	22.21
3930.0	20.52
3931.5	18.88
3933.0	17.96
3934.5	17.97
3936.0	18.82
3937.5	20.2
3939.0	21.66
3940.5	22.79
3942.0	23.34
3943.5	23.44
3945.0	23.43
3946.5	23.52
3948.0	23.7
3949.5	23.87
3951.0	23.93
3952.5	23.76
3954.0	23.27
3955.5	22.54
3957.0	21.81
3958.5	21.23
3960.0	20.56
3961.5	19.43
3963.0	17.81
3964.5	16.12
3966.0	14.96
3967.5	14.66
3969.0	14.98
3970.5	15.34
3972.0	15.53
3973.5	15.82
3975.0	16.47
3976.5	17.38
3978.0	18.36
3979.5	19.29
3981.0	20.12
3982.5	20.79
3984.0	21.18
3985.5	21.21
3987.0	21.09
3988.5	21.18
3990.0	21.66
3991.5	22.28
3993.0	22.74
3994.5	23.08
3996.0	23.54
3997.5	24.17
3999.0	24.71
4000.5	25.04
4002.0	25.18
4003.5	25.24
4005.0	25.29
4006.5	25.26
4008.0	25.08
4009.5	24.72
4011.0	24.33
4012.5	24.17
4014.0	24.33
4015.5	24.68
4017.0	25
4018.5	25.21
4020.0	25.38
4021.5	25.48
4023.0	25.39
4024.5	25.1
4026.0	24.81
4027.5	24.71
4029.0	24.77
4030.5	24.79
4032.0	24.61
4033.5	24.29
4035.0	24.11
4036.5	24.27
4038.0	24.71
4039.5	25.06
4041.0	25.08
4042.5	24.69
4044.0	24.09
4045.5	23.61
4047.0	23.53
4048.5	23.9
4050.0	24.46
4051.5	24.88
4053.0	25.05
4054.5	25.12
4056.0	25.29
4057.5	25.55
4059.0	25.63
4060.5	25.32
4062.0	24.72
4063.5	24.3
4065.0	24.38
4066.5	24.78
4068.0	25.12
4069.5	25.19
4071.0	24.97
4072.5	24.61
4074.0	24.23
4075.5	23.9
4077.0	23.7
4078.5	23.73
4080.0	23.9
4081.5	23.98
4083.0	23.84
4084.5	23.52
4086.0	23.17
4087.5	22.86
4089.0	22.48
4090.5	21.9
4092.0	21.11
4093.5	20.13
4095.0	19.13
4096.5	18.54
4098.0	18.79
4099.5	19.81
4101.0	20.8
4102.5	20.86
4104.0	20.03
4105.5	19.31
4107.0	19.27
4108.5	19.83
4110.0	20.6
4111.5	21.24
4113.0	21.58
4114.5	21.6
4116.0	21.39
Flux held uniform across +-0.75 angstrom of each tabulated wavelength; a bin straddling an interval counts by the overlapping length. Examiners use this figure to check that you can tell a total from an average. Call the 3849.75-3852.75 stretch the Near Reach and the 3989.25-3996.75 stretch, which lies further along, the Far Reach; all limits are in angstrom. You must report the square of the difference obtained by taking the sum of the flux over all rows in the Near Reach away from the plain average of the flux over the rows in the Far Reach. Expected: 661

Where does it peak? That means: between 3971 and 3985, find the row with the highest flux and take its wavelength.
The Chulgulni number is 3984.0 angstrom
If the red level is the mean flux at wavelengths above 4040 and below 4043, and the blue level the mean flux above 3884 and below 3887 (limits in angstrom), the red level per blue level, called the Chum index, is 1.3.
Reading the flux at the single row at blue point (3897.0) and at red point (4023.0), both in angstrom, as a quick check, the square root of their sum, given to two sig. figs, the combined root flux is 6.7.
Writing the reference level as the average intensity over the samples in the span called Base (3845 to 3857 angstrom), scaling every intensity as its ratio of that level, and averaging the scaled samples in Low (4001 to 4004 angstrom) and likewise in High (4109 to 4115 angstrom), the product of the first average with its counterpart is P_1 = 0.97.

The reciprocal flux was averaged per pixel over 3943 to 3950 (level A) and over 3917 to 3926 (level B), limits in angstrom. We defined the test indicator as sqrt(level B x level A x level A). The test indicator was 0.0087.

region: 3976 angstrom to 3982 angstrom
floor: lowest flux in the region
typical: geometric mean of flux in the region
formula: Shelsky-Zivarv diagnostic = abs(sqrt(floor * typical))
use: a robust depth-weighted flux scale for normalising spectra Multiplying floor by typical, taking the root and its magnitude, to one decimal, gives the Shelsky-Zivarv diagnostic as 18.1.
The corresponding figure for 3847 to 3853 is 23.3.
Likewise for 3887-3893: 19.1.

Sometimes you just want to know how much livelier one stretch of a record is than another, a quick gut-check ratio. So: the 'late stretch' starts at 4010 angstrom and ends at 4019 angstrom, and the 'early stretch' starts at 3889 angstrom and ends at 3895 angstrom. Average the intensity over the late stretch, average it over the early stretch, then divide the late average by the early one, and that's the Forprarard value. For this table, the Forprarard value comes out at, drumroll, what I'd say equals 1.29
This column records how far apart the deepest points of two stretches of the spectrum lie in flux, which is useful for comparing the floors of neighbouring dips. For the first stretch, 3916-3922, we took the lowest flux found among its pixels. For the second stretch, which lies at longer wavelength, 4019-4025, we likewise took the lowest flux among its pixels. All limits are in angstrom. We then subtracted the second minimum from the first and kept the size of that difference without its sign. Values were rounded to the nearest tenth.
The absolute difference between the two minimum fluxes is 1.8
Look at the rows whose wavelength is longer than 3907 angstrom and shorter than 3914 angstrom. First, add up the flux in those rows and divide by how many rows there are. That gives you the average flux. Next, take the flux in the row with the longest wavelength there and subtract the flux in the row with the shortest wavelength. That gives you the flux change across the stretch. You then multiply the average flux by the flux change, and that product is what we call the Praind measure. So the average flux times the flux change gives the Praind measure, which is 39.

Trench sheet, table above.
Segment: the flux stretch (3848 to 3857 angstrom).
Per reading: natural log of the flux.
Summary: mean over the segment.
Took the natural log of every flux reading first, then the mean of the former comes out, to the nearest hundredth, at 3.17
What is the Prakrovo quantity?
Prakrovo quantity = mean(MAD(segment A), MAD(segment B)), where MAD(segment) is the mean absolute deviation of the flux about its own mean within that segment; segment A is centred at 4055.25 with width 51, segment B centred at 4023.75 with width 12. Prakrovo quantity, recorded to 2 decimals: 0.37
